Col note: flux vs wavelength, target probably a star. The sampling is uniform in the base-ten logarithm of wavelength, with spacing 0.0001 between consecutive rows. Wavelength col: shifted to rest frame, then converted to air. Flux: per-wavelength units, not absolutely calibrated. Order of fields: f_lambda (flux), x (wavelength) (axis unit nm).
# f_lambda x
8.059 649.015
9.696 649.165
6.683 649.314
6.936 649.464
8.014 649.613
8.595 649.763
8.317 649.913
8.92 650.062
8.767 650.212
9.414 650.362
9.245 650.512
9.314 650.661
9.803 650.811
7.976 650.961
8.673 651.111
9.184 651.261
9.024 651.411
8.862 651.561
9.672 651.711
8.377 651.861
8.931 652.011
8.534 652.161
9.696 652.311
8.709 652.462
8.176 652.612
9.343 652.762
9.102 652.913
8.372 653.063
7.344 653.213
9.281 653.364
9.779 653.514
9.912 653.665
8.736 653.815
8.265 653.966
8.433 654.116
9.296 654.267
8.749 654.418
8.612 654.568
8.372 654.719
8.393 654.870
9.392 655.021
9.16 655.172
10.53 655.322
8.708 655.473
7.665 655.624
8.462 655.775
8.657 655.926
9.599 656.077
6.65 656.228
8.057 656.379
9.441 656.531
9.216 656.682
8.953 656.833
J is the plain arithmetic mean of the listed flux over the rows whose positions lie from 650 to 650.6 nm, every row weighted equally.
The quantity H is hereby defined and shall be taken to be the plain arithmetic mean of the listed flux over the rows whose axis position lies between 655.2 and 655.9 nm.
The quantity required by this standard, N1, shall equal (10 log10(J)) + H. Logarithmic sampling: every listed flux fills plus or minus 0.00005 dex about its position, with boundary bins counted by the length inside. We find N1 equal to 18.4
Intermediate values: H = 8.8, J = 9.1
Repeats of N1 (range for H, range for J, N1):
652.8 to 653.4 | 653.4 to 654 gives 18.1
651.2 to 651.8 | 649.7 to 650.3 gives 18.6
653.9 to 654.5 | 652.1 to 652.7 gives 18.1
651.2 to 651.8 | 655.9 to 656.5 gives 18.3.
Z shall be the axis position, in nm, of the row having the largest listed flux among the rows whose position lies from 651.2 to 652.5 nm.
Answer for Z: 652.311 nm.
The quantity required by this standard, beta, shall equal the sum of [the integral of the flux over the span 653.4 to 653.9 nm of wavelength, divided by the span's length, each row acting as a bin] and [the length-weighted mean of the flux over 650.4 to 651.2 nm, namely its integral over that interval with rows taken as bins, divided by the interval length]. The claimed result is 18.5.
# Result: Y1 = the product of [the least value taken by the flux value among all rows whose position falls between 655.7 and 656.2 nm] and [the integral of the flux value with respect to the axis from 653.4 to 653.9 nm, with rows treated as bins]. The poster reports 39.9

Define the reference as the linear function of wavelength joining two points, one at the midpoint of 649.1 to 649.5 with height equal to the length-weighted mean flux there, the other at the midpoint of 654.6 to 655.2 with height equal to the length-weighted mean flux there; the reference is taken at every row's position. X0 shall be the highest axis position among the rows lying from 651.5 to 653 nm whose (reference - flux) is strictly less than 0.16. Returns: 652.913 nm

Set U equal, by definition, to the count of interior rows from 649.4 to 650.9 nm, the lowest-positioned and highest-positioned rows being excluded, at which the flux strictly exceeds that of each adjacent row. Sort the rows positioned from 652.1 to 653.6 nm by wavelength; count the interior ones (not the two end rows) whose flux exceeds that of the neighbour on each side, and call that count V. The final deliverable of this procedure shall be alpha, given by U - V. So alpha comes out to 1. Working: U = 3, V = 2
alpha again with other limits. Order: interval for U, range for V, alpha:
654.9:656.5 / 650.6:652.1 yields -1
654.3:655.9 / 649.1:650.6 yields -1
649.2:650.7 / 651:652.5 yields -1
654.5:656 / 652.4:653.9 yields 0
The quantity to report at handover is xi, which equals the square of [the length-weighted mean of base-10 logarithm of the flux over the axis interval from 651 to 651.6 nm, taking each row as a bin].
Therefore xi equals 0.90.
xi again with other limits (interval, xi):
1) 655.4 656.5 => 0.84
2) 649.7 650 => 0.86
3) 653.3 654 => 0.93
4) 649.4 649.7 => 0.77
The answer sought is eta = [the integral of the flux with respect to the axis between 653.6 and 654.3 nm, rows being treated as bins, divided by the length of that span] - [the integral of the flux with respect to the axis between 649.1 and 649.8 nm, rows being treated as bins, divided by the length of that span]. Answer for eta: 1.0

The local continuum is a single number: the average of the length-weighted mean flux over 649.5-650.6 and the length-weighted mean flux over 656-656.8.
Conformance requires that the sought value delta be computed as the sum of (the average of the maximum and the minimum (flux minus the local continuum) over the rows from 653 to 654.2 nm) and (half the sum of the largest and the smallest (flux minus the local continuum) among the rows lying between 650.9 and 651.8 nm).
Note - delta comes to 0.1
